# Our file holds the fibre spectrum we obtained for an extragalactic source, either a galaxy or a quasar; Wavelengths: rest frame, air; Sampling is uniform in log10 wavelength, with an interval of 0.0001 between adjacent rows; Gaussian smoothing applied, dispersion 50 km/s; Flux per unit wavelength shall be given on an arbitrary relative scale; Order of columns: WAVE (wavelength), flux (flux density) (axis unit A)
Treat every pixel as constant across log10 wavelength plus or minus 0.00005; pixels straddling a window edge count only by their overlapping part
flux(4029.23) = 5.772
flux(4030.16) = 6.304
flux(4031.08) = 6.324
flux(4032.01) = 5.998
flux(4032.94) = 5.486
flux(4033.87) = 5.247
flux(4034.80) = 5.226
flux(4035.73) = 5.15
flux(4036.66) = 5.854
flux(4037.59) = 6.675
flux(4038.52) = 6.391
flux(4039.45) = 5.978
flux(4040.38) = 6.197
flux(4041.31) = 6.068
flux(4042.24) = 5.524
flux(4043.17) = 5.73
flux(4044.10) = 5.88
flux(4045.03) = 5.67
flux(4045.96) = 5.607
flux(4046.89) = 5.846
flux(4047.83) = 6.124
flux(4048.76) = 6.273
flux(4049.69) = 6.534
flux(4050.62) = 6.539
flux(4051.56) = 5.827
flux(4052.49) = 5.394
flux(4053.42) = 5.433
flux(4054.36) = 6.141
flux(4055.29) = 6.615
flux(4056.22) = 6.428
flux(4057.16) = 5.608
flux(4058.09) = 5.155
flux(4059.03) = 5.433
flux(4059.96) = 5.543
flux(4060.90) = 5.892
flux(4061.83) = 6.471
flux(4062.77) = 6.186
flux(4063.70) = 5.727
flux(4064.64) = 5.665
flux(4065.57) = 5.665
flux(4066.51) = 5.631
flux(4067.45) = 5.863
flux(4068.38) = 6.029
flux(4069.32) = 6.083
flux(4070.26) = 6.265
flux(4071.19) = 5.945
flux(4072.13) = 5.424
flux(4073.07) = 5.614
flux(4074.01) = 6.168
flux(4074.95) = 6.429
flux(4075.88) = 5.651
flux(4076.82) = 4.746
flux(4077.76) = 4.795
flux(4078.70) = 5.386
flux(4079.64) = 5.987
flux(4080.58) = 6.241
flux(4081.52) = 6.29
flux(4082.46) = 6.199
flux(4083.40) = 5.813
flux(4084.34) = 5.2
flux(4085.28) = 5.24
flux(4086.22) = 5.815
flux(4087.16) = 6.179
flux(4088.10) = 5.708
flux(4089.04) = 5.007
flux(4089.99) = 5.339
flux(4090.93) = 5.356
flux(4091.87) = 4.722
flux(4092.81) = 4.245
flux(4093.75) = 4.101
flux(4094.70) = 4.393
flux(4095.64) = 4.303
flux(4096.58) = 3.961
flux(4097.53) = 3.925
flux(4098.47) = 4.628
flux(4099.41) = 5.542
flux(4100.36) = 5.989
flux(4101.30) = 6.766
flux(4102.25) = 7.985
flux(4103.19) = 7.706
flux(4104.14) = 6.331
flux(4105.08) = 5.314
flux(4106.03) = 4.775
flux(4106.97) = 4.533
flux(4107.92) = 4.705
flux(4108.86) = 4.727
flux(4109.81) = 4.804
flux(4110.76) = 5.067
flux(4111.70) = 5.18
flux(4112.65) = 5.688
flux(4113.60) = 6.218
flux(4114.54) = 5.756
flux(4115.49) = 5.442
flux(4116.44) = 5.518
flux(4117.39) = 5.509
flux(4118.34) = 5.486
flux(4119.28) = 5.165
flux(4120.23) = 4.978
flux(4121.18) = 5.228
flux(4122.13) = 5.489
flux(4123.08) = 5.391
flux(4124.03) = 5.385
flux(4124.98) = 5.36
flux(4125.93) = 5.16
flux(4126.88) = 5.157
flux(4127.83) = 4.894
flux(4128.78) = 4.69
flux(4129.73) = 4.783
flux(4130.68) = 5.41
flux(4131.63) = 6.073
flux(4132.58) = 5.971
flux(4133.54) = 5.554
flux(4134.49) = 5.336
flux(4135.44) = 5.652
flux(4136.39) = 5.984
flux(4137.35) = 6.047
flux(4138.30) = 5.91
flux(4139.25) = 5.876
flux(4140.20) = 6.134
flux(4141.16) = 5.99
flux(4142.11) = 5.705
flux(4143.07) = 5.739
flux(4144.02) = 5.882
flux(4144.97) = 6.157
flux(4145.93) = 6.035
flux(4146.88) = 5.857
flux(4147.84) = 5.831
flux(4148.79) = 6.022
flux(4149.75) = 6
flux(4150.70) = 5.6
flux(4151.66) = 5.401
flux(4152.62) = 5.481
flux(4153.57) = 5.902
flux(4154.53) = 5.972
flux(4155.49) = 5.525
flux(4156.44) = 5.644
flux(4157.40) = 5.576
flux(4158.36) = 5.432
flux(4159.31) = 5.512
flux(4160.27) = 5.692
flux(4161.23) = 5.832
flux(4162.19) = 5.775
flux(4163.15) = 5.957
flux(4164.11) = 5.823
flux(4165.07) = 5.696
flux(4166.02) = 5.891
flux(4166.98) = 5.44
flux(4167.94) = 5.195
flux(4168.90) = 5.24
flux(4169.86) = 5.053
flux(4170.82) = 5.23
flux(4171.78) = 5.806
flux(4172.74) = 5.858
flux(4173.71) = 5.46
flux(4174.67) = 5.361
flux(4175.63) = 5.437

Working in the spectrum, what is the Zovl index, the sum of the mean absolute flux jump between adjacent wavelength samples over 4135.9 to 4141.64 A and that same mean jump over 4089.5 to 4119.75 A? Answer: 0.53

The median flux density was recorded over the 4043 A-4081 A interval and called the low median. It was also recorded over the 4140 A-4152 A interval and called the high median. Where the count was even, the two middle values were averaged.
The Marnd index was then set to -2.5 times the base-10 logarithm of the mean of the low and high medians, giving -1.92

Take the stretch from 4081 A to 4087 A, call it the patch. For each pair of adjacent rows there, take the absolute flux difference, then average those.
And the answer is 0.34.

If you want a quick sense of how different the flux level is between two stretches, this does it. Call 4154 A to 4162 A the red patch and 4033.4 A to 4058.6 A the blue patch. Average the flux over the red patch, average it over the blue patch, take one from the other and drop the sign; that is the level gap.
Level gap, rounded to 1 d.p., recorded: 0.2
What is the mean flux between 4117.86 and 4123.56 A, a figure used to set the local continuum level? 5.3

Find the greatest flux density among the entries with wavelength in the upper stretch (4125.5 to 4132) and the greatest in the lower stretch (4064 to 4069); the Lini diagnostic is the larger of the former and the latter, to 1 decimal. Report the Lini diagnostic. 6.1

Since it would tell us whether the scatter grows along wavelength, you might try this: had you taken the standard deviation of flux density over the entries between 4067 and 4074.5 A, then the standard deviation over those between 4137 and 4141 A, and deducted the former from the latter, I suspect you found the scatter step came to -0.16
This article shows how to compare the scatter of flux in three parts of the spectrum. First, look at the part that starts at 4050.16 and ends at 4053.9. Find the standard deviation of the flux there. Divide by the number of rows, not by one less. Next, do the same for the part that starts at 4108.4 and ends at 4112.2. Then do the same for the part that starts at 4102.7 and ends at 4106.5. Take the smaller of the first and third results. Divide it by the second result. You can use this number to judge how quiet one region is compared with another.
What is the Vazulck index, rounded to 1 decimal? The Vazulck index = 2.5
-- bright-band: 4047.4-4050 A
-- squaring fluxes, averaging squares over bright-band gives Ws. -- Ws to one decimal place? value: 39.8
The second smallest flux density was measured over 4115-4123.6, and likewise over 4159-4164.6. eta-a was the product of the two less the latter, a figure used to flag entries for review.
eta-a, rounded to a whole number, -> 24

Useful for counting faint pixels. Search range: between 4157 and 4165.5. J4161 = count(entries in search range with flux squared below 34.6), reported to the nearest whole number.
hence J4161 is 8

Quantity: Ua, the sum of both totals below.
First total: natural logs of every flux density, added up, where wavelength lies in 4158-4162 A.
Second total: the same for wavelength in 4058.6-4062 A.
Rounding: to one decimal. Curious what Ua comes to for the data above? 13.9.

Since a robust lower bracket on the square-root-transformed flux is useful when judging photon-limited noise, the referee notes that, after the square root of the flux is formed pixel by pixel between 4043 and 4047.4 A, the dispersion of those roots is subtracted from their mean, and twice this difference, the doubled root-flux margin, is 4.75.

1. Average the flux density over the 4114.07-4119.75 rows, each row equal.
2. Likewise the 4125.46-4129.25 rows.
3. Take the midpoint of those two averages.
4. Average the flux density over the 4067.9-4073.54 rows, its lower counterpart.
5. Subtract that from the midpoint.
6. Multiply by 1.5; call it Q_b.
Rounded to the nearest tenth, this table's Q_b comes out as -1.0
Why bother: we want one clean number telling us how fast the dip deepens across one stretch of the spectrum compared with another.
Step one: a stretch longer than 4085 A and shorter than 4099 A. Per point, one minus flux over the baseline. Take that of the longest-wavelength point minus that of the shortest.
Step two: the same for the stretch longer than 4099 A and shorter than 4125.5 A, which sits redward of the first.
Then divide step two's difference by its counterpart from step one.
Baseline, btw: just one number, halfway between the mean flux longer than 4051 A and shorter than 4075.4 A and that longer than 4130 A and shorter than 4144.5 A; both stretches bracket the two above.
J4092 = 0.30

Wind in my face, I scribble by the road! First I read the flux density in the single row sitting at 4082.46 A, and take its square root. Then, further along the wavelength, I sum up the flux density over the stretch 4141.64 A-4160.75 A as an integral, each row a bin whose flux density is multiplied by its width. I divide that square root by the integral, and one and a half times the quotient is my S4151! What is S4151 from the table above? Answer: 0.034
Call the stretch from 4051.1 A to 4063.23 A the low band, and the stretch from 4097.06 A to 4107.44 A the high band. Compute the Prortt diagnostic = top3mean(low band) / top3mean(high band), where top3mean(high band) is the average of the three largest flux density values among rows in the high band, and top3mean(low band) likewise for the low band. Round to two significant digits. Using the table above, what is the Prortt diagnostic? 0.87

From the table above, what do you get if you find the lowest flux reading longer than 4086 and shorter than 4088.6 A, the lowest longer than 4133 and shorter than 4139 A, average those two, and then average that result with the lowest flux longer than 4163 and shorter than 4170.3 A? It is 5.29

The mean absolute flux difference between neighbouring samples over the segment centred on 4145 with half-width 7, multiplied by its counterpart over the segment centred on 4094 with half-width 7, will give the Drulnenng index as 0.066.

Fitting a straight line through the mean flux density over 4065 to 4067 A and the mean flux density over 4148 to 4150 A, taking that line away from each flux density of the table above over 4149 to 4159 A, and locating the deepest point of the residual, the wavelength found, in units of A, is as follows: 4151.66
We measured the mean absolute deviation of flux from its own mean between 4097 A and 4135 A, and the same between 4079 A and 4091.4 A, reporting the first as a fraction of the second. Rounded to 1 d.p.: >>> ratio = 1.4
